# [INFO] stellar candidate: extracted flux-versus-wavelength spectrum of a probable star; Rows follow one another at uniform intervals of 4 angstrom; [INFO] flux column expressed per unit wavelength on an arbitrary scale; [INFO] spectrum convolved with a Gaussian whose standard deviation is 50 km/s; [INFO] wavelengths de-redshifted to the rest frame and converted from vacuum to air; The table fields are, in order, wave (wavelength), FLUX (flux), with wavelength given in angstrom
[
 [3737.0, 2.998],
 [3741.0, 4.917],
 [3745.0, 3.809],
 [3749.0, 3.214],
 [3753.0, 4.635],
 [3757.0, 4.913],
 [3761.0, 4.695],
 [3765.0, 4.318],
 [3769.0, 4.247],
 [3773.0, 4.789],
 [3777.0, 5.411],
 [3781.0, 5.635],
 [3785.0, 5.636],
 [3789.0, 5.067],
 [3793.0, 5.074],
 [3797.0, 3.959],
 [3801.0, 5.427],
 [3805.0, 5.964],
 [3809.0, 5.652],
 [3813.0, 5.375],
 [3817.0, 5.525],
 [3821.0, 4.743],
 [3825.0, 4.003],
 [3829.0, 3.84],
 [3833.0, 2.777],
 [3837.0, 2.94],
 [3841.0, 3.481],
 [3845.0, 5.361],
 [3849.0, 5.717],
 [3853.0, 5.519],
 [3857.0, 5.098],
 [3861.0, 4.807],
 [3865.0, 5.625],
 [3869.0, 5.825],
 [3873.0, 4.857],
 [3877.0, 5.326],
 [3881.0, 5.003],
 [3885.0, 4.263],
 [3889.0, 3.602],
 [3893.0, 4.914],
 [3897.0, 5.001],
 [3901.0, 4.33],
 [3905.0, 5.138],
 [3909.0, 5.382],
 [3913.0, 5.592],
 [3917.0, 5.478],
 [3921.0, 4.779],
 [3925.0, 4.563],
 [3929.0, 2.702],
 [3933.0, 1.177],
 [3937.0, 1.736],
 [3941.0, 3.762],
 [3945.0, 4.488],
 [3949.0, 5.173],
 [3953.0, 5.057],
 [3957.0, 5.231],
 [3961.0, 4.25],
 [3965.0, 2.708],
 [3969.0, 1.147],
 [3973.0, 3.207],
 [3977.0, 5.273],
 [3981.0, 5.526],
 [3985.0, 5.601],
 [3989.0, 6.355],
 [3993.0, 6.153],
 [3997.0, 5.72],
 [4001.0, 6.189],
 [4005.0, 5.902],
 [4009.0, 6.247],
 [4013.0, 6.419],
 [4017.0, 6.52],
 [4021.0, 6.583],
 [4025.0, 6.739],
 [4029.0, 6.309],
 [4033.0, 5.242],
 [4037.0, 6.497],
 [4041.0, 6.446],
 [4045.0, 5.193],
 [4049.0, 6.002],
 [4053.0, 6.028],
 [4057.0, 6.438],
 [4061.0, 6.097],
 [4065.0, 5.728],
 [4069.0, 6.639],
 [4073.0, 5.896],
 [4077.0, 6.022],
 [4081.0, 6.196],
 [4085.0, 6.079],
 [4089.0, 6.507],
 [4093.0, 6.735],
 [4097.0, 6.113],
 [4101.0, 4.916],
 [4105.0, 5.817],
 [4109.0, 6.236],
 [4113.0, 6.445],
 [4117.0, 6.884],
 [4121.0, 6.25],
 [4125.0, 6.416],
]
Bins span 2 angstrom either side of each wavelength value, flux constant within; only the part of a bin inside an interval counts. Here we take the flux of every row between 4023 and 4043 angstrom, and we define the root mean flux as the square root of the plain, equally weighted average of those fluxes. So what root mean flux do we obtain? 2.50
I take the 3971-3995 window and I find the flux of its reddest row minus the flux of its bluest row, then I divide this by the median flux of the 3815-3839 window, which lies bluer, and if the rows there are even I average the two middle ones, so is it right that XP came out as 0.75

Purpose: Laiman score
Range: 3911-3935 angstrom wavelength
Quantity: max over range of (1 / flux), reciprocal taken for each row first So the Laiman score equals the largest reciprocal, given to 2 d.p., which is 0.85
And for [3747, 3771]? 0.31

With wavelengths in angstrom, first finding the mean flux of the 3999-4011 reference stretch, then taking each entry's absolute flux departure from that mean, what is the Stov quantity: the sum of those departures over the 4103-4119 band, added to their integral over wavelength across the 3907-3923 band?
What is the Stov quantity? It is 14.4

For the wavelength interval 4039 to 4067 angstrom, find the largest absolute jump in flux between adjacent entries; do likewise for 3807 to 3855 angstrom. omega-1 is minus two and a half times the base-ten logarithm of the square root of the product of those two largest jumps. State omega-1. -0.47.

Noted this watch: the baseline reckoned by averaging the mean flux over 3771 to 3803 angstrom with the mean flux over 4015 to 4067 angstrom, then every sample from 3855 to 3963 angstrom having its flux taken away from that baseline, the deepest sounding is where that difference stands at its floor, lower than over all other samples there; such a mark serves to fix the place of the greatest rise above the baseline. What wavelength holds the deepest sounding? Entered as 3869.0 angstrom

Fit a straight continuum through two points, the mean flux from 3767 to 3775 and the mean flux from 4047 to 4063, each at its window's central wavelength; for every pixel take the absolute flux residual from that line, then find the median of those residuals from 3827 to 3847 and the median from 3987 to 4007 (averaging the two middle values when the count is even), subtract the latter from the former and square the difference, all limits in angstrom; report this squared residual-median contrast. 1.2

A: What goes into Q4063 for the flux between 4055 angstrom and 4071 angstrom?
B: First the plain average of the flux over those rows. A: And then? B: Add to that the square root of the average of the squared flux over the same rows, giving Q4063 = 12.5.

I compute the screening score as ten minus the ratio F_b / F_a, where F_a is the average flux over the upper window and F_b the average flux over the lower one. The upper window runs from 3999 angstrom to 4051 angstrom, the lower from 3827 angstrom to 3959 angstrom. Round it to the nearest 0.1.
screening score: 9.3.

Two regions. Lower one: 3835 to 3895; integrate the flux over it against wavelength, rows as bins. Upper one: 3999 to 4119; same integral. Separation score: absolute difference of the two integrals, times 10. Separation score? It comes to 4509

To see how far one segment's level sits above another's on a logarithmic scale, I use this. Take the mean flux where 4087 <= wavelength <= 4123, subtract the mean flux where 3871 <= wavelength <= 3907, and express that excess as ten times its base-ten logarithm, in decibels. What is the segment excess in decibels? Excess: 2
